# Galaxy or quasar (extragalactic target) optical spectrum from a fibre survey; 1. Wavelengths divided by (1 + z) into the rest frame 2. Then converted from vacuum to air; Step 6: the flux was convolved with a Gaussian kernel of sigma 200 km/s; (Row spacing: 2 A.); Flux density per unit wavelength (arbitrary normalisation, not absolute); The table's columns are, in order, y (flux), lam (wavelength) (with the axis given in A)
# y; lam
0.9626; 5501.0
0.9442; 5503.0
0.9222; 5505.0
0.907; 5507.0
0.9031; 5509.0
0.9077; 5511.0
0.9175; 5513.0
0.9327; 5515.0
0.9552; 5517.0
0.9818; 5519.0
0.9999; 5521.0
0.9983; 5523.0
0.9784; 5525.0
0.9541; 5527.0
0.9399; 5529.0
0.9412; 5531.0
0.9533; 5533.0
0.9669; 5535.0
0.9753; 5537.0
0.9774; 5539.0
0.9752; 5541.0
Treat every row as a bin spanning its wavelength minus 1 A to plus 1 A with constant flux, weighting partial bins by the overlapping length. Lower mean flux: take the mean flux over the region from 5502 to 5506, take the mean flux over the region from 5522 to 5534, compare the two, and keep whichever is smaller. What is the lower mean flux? 0.933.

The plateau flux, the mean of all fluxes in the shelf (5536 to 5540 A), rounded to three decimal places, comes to 0.976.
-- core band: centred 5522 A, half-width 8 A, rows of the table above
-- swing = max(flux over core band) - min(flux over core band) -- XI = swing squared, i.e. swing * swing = 0.0045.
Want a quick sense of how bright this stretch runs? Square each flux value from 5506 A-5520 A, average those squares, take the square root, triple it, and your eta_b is 2.79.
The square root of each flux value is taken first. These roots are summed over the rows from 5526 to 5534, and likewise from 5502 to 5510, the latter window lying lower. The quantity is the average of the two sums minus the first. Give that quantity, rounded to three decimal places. -0.029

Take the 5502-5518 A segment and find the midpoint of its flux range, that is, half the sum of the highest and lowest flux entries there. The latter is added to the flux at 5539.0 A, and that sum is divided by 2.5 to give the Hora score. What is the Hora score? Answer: 0.763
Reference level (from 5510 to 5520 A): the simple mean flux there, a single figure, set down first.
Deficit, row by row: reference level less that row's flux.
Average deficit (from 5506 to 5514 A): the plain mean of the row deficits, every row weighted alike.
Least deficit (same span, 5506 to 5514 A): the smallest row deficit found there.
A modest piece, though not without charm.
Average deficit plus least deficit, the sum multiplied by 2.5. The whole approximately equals 0.13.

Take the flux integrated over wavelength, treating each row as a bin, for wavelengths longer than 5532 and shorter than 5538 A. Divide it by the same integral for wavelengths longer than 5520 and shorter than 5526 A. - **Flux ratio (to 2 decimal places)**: 0.97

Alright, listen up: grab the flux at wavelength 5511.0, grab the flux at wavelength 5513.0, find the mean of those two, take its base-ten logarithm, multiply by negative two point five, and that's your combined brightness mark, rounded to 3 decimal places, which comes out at 0.099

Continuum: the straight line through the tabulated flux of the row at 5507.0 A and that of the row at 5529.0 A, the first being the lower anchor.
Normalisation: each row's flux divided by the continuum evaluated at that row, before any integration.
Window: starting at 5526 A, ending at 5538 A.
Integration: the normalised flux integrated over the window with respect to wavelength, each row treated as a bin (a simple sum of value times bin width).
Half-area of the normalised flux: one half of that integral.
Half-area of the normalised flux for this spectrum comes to 6.1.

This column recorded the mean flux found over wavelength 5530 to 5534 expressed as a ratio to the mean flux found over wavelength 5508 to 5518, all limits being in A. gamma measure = 1.03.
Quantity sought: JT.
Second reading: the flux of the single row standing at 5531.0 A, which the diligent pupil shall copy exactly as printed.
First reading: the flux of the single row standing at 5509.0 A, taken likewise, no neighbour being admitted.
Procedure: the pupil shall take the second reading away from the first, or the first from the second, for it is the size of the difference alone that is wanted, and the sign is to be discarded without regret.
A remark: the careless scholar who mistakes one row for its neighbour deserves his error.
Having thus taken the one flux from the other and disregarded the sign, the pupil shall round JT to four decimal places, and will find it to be 0.0381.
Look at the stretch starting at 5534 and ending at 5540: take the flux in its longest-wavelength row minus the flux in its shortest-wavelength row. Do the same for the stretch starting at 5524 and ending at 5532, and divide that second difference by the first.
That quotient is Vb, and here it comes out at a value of -3.5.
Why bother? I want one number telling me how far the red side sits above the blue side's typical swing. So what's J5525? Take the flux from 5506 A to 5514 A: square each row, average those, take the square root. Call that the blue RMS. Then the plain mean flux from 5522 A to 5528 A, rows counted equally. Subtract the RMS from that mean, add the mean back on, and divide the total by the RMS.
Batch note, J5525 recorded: 1.15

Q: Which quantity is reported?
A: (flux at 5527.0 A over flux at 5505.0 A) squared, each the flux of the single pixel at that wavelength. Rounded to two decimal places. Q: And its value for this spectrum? 1.07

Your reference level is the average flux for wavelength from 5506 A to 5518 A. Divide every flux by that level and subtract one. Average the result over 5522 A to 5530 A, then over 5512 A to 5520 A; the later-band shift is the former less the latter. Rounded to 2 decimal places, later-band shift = 0.02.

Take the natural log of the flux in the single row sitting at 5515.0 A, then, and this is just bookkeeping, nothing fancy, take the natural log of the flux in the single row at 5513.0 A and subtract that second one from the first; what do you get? 0.02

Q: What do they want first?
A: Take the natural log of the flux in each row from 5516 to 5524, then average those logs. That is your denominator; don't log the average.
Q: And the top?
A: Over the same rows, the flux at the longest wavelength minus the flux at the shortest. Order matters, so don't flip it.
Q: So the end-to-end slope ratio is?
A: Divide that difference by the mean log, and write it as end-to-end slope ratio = -3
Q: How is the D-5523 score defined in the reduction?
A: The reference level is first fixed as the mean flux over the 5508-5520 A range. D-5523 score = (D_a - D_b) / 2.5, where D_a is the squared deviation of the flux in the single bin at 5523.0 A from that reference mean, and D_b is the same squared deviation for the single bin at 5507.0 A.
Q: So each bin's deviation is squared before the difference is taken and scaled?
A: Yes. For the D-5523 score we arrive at 0.0014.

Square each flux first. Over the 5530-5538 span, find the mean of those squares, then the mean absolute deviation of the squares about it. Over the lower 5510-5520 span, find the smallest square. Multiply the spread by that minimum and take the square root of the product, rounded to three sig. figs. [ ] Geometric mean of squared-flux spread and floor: 0.137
